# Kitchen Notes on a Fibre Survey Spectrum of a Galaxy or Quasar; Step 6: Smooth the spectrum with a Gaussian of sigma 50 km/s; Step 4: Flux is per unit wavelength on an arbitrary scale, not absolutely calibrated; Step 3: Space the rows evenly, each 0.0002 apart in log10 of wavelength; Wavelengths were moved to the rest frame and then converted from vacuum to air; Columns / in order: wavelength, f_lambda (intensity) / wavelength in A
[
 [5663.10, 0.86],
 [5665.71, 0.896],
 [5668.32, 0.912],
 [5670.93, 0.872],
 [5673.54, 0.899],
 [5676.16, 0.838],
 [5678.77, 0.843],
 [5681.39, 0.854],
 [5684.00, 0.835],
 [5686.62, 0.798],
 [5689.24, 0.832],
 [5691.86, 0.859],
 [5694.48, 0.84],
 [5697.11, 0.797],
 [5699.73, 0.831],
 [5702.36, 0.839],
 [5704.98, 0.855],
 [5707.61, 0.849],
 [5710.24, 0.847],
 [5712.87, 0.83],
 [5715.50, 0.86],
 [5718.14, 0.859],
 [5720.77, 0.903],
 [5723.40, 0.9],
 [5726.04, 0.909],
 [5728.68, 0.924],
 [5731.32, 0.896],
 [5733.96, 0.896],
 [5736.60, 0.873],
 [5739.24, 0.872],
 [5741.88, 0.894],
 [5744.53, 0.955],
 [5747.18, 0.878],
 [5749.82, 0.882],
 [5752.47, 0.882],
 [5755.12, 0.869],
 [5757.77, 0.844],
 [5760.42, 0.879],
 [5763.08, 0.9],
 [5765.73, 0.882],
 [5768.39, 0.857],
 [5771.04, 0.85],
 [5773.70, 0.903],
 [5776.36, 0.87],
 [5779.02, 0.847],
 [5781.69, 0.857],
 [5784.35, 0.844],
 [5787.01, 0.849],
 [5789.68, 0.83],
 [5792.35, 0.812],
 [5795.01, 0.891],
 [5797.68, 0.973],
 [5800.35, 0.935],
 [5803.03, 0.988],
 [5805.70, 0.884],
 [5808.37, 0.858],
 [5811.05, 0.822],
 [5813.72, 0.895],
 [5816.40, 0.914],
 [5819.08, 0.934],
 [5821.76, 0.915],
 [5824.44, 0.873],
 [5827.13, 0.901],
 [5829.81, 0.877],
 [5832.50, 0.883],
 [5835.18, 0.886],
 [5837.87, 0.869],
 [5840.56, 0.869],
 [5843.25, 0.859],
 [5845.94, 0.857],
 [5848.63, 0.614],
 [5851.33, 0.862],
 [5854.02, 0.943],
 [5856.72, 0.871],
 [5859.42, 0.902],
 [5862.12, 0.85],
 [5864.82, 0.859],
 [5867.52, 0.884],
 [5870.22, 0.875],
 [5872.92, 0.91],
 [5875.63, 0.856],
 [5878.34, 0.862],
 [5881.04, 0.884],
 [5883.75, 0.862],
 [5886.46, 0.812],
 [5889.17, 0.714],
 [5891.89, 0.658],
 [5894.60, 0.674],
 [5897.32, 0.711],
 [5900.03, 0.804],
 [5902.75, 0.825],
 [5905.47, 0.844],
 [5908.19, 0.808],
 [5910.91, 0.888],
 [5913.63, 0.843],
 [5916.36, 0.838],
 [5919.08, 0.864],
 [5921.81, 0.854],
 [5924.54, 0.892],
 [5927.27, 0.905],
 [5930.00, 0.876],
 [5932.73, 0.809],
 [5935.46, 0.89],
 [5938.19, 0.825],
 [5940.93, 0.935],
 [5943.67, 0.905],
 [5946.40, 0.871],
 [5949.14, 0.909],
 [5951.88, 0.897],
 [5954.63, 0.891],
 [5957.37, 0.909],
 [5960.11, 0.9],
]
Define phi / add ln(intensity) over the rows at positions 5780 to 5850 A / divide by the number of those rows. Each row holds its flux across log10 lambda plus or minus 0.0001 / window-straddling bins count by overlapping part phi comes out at -0.14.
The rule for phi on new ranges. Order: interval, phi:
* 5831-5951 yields -0.17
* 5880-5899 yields -0.28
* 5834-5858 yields -0.17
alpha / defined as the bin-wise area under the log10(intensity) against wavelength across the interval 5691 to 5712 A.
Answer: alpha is -1.60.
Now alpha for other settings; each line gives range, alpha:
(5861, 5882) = -1.25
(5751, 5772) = -1.26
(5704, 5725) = -1.34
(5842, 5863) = -1.60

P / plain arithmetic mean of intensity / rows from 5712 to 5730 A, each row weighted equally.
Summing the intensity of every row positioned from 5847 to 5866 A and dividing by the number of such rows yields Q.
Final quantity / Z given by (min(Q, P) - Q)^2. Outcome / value 0.0000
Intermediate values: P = 0.884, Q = 0.843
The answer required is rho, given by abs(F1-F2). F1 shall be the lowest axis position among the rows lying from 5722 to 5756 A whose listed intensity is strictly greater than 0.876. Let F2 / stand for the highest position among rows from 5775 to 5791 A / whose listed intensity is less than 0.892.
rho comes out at 66.3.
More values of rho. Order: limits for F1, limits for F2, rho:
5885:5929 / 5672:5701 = 211.2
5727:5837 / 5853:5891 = 160.5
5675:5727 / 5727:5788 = 66.2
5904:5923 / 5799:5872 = 40.7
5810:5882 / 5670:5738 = 77.1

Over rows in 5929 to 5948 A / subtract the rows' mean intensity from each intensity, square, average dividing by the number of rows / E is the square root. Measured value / 0.041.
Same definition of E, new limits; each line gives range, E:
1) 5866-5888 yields 0.027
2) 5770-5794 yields 0.024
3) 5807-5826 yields 0.036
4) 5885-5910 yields 0.067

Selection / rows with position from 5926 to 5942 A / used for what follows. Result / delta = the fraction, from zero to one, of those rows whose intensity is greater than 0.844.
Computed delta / 0.7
